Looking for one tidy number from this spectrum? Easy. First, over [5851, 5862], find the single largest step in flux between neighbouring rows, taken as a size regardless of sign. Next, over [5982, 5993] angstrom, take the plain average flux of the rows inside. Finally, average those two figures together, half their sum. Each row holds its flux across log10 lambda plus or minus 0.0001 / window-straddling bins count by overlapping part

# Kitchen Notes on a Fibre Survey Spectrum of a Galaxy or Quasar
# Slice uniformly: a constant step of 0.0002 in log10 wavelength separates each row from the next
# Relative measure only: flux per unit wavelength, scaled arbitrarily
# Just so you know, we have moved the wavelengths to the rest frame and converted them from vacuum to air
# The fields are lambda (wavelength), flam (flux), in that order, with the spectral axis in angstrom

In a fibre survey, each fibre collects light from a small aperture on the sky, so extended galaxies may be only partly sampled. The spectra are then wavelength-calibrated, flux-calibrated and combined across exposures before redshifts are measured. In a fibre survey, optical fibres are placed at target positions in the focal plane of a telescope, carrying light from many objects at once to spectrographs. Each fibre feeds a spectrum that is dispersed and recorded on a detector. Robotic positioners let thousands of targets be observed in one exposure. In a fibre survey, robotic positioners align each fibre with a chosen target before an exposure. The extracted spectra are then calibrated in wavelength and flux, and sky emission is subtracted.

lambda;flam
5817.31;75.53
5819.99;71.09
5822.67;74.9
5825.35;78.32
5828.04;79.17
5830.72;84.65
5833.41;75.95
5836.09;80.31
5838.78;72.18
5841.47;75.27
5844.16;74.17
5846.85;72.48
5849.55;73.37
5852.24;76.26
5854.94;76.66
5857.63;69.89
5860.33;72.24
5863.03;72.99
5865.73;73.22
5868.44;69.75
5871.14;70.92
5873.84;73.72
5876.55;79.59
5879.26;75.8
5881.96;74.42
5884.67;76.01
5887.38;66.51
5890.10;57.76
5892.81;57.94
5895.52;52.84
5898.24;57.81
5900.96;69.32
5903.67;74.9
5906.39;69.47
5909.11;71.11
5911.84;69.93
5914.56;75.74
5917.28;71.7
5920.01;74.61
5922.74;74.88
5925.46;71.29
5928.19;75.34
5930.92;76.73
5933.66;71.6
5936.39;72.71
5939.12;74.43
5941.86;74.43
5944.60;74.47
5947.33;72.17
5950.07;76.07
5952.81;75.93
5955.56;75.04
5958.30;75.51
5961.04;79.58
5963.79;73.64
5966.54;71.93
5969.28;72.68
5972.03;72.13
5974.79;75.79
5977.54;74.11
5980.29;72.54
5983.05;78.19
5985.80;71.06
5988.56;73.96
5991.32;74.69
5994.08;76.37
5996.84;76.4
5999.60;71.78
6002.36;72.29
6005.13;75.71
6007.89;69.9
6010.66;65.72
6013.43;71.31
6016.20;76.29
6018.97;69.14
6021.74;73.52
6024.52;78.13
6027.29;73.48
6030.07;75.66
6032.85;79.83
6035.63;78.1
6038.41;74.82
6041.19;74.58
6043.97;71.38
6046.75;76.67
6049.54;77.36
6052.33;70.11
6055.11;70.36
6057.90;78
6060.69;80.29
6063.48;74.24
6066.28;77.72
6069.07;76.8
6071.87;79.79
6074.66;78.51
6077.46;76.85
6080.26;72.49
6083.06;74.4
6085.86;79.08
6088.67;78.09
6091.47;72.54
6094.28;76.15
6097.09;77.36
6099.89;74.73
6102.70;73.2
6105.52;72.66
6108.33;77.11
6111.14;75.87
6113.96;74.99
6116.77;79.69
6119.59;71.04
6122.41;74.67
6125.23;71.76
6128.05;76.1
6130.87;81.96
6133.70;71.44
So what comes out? 40.6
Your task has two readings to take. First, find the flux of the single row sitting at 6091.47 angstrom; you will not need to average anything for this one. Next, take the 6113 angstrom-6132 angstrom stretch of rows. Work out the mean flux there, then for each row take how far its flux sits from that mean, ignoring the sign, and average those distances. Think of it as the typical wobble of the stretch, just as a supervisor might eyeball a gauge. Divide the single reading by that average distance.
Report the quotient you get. 24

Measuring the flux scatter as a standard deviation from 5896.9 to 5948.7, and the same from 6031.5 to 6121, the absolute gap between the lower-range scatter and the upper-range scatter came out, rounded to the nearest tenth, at 1.2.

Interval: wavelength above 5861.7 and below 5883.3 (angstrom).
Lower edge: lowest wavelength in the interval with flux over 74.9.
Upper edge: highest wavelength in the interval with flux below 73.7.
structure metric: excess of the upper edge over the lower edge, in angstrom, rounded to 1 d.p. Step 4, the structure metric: -5.4 angstrom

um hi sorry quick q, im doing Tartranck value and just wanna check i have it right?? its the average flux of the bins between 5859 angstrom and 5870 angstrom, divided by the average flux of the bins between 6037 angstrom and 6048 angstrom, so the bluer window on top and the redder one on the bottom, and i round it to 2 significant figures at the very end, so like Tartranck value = 0.97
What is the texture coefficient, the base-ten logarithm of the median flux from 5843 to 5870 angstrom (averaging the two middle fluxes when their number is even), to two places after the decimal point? 1.86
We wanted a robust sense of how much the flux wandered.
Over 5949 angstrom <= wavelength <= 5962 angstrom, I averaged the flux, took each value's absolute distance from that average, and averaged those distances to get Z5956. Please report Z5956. 1.26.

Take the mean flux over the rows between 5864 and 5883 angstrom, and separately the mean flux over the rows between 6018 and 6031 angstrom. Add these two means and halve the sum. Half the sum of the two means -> 74.0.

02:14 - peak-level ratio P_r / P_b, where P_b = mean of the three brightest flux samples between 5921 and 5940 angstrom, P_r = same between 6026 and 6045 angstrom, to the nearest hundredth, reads 1.03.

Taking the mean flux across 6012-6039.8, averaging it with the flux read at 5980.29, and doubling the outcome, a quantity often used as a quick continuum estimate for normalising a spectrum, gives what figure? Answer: 148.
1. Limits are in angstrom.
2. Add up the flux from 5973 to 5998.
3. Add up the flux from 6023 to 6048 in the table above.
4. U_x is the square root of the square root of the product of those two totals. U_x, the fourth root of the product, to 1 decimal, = 26.0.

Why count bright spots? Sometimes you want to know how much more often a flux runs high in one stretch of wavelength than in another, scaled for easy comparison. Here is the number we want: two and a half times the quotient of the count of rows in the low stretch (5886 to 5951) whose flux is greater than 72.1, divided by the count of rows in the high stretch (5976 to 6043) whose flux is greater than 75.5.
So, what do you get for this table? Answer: 3.3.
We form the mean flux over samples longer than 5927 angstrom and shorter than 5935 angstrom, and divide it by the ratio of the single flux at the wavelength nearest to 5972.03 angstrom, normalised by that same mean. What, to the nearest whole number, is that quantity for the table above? 77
